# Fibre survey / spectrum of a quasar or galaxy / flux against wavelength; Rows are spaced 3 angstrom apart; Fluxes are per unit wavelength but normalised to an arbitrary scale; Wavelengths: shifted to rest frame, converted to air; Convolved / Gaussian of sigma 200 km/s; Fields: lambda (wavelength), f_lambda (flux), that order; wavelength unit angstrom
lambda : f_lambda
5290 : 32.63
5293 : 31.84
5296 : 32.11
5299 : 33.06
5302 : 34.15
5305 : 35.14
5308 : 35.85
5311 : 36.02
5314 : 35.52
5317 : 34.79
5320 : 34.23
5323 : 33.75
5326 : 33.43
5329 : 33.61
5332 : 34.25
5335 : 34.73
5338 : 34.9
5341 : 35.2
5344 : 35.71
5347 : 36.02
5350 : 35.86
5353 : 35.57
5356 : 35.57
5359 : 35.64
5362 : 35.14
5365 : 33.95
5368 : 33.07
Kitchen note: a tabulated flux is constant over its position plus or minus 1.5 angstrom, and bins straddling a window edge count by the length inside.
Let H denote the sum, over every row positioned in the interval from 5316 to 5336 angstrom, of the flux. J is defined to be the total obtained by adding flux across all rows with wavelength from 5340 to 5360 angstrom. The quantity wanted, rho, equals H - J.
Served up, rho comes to -10.8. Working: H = 239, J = 250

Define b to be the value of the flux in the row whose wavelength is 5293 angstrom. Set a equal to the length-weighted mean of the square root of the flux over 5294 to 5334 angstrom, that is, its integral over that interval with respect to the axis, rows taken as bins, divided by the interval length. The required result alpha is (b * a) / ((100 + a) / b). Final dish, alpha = 56.1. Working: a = 5.85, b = 31.84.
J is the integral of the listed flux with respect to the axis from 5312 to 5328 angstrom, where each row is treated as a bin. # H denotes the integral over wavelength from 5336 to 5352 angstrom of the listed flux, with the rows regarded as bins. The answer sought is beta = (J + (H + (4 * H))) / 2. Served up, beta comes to 1696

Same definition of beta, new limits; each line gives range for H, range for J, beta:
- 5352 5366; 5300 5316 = 1514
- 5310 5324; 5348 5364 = 1504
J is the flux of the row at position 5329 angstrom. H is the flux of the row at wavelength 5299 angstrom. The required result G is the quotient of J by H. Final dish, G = 1.02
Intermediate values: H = 33.06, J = 33.61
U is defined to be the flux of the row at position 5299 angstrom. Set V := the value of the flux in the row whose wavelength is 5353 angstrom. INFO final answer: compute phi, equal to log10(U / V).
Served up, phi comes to -0.032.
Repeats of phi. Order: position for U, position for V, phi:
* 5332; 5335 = -0.006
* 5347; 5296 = 0.050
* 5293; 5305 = -0.043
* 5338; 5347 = -0.014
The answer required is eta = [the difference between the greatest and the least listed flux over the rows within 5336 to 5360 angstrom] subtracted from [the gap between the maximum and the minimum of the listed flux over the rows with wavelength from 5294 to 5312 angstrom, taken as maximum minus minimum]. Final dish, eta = 2.8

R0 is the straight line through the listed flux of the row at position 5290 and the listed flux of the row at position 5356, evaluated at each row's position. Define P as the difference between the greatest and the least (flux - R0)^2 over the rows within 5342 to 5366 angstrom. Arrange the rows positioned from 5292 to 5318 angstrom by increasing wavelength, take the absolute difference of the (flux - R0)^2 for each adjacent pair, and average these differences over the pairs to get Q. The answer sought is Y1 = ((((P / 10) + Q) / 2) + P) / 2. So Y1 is 2.5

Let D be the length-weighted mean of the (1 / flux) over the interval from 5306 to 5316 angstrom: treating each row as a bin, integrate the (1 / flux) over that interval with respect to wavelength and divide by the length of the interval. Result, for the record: 0.0280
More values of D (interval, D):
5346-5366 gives 0.0282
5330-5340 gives 0.0289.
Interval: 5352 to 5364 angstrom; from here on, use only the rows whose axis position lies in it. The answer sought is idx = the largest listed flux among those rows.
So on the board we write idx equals 35.64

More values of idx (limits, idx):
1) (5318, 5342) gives 35.2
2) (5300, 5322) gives 36.02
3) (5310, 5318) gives 36.02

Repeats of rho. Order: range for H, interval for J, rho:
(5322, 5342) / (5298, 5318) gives -4.7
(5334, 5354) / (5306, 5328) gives 4.4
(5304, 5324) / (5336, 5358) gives -3.5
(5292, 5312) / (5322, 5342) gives -1.7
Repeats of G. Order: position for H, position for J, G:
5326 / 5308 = 1.07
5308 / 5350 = 1.00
